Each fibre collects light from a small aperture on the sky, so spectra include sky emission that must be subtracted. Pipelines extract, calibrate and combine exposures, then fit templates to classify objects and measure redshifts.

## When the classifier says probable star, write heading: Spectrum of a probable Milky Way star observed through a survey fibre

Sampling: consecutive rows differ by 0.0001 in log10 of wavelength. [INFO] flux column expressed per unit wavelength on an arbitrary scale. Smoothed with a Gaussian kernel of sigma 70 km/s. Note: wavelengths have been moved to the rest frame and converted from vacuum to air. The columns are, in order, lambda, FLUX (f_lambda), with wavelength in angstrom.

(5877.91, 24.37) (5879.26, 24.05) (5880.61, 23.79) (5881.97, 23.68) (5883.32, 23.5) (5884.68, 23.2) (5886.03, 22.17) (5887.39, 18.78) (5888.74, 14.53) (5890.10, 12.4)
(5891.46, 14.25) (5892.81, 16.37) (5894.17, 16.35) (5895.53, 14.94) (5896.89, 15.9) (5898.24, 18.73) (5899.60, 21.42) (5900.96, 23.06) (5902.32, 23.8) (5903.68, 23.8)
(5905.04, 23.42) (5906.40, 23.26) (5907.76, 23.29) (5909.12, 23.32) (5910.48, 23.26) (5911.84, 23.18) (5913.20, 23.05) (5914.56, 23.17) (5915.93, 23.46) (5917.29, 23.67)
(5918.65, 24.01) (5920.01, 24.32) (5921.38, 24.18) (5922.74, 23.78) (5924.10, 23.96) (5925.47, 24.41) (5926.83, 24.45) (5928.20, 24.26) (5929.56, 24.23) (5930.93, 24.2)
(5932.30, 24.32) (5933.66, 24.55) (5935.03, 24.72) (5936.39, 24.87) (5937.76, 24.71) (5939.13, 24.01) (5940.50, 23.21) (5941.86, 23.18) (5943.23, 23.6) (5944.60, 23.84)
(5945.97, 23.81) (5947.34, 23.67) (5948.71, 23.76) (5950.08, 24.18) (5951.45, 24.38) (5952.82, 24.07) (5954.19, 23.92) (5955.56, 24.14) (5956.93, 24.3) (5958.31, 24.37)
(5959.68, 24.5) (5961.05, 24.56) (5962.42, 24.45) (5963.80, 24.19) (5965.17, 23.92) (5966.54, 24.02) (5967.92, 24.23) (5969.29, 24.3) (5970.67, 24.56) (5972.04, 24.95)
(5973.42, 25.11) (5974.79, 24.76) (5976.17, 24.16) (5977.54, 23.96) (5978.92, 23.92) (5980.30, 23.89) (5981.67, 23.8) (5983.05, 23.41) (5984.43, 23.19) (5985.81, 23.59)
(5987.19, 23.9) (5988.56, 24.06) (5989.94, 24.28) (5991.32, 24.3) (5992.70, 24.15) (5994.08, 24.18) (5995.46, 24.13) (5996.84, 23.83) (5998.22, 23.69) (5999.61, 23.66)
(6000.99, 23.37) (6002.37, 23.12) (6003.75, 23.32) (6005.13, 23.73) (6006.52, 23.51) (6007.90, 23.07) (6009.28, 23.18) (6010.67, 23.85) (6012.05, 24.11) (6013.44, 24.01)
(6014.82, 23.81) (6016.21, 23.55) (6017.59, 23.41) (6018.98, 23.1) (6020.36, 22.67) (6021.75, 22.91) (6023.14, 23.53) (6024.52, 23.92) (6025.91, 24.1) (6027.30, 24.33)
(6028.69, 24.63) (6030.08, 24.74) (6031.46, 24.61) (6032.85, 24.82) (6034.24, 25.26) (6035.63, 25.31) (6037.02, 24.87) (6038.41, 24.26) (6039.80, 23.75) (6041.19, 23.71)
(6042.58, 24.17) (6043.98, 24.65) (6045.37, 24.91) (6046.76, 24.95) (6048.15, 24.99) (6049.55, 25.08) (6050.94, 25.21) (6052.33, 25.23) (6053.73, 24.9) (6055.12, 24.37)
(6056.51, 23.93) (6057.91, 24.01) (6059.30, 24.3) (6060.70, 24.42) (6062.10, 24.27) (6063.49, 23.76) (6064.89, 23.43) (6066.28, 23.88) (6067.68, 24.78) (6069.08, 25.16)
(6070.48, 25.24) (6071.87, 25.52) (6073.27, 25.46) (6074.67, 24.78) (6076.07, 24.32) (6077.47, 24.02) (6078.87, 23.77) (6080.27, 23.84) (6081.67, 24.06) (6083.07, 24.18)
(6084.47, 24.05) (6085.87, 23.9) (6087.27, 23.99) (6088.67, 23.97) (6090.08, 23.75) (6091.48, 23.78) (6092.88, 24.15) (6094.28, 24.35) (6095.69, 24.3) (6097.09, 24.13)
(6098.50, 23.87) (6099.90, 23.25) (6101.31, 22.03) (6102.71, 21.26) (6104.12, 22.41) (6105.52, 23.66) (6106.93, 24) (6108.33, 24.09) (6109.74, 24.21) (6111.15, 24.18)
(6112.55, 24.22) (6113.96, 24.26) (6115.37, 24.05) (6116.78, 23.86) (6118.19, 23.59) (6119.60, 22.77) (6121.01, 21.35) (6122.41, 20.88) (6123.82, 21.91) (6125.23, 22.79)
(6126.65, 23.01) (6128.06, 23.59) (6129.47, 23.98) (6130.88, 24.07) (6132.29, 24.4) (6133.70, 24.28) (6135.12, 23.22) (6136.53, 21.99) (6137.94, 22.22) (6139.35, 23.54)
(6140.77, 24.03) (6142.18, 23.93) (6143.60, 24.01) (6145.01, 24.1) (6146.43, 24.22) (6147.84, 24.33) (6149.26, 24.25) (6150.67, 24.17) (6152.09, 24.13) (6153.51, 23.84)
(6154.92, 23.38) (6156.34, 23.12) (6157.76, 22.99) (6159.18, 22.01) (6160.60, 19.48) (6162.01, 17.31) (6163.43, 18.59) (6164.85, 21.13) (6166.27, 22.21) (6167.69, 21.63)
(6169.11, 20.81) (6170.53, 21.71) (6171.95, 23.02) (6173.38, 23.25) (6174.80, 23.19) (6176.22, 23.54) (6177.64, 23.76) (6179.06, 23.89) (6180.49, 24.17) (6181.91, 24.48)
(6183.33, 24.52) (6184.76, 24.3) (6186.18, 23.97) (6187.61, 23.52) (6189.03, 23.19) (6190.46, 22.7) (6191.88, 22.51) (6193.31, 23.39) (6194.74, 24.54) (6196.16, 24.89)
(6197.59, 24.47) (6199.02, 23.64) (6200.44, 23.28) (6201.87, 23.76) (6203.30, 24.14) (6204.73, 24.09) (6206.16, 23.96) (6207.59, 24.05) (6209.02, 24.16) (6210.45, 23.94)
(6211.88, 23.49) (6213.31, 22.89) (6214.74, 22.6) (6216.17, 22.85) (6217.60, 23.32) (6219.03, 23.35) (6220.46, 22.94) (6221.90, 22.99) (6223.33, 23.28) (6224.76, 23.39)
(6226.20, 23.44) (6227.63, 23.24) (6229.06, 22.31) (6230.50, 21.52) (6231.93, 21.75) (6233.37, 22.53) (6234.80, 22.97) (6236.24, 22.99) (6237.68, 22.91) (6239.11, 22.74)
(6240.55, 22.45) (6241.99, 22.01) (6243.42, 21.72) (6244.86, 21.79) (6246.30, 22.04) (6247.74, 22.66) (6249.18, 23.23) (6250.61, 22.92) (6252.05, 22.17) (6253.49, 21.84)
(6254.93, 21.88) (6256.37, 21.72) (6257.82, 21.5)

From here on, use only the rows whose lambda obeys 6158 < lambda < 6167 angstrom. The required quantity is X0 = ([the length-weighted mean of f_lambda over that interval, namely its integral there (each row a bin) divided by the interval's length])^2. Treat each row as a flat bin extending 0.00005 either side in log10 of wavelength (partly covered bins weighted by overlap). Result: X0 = 411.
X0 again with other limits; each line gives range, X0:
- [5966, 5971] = 587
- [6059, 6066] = 577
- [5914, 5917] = 544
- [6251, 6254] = 489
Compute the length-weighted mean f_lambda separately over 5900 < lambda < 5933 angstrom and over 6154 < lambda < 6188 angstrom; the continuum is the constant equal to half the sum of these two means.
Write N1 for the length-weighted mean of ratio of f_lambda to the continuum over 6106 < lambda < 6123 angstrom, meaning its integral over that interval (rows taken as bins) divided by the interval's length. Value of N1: 1.02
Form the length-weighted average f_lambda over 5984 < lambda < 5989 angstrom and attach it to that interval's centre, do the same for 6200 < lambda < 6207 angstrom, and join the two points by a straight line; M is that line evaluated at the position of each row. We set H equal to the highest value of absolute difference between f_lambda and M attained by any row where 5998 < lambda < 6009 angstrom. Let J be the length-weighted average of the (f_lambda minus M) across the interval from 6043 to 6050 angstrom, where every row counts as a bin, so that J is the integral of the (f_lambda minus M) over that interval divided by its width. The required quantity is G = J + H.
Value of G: 1.8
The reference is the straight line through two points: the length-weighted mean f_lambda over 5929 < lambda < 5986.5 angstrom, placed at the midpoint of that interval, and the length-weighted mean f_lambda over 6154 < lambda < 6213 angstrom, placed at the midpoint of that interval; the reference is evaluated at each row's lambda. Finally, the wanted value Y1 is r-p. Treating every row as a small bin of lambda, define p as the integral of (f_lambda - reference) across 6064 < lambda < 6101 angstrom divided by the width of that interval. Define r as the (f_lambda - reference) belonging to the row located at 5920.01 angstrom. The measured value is -0.7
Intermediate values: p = 0.7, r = 0.01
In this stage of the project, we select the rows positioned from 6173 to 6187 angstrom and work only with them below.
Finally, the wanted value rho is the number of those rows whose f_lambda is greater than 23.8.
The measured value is 6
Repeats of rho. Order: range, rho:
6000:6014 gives 3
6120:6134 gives 4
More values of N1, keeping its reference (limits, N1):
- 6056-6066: 1.04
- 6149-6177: 0.96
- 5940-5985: 1.04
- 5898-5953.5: 1.03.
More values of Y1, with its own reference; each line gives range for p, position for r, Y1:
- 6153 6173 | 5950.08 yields 1.6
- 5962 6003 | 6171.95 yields -0.1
